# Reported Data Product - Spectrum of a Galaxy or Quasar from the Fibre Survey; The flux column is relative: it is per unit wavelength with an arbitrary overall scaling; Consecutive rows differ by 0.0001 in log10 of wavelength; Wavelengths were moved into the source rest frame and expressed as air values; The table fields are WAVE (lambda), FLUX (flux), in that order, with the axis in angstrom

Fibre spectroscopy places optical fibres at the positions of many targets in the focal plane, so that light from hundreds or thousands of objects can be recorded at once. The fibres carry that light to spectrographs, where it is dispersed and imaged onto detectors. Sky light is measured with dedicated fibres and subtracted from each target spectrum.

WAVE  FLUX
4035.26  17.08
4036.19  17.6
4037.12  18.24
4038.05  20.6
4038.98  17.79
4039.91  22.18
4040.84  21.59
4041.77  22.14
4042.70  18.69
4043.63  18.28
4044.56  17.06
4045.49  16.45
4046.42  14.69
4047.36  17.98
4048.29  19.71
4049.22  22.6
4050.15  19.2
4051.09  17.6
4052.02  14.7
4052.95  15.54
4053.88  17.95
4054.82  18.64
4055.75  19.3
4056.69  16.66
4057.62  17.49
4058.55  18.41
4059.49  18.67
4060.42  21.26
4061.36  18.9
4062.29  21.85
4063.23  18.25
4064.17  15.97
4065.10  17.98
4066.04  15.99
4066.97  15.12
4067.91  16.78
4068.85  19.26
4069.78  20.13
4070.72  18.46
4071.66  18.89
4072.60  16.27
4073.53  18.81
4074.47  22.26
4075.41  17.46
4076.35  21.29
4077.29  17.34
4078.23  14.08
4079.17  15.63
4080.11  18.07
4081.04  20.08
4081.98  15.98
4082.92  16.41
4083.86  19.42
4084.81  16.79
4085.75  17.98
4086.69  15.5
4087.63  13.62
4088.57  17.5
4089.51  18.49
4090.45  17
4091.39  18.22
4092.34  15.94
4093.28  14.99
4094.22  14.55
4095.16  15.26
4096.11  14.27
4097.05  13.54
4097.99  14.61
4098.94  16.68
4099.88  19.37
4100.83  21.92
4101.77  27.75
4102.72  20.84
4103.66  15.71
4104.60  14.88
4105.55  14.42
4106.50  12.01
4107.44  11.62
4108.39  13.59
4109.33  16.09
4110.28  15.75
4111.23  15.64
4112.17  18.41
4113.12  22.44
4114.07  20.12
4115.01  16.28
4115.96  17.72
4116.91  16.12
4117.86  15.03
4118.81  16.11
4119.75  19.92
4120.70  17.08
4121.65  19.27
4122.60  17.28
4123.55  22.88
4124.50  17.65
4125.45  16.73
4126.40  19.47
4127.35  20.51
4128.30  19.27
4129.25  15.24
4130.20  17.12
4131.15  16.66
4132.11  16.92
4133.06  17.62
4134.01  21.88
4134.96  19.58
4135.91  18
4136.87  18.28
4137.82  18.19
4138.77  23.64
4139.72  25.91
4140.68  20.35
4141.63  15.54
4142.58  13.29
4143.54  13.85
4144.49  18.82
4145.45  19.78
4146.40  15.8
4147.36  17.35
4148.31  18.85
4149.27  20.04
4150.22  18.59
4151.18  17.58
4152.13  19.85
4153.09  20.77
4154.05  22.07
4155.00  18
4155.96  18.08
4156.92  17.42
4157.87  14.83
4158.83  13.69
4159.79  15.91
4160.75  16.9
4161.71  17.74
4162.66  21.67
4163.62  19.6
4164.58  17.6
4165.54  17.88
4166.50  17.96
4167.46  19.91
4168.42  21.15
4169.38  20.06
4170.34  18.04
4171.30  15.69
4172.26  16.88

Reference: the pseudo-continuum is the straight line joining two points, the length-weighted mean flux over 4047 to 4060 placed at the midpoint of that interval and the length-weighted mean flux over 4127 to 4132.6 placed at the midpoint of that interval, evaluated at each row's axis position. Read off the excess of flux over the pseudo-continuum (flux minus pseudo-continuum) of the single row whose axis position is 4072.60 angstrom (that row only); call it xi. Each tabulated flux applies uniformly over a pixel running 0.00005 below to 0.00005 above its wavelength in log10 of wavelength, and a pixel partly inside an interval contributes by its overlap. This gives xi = -2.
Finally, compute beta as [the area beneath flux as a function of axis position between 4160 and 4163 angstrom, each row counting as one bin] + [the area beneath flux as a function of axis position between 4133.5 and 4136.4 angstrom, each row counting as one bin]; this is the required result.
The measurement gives 113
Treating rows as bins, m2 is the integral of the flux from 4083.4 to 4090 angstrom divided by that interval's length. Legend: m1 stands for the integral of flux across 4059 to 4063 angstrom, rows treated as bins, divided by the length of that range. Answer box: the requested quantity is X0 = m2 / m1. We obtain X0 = 0.85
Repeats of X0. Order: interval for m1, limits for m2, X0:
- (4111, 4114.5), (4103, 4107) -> 0.75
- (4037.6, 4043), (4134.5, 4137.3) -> 0.90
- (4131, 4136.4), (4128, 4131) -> 0.92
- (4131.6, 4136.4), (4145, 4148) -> 0.94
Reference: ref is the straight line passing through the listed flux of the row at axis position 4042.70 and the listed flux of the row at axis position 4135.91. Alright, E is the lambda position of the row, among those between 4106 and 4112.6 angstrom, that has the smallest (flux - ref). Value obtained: 4107.44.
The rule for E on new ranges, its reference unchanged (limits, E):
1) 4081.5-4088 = 4087.63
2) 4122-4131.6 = 4129.25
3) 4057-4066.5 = 4064.17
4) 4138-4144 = 4142.58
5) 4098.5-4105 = 4104.60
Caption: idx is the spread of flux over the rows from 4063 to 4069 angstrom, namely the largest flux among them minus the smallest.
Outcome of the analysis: 4.1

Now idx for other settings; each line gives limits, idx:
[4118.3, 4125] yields 6.8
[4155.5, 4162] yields 4.4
